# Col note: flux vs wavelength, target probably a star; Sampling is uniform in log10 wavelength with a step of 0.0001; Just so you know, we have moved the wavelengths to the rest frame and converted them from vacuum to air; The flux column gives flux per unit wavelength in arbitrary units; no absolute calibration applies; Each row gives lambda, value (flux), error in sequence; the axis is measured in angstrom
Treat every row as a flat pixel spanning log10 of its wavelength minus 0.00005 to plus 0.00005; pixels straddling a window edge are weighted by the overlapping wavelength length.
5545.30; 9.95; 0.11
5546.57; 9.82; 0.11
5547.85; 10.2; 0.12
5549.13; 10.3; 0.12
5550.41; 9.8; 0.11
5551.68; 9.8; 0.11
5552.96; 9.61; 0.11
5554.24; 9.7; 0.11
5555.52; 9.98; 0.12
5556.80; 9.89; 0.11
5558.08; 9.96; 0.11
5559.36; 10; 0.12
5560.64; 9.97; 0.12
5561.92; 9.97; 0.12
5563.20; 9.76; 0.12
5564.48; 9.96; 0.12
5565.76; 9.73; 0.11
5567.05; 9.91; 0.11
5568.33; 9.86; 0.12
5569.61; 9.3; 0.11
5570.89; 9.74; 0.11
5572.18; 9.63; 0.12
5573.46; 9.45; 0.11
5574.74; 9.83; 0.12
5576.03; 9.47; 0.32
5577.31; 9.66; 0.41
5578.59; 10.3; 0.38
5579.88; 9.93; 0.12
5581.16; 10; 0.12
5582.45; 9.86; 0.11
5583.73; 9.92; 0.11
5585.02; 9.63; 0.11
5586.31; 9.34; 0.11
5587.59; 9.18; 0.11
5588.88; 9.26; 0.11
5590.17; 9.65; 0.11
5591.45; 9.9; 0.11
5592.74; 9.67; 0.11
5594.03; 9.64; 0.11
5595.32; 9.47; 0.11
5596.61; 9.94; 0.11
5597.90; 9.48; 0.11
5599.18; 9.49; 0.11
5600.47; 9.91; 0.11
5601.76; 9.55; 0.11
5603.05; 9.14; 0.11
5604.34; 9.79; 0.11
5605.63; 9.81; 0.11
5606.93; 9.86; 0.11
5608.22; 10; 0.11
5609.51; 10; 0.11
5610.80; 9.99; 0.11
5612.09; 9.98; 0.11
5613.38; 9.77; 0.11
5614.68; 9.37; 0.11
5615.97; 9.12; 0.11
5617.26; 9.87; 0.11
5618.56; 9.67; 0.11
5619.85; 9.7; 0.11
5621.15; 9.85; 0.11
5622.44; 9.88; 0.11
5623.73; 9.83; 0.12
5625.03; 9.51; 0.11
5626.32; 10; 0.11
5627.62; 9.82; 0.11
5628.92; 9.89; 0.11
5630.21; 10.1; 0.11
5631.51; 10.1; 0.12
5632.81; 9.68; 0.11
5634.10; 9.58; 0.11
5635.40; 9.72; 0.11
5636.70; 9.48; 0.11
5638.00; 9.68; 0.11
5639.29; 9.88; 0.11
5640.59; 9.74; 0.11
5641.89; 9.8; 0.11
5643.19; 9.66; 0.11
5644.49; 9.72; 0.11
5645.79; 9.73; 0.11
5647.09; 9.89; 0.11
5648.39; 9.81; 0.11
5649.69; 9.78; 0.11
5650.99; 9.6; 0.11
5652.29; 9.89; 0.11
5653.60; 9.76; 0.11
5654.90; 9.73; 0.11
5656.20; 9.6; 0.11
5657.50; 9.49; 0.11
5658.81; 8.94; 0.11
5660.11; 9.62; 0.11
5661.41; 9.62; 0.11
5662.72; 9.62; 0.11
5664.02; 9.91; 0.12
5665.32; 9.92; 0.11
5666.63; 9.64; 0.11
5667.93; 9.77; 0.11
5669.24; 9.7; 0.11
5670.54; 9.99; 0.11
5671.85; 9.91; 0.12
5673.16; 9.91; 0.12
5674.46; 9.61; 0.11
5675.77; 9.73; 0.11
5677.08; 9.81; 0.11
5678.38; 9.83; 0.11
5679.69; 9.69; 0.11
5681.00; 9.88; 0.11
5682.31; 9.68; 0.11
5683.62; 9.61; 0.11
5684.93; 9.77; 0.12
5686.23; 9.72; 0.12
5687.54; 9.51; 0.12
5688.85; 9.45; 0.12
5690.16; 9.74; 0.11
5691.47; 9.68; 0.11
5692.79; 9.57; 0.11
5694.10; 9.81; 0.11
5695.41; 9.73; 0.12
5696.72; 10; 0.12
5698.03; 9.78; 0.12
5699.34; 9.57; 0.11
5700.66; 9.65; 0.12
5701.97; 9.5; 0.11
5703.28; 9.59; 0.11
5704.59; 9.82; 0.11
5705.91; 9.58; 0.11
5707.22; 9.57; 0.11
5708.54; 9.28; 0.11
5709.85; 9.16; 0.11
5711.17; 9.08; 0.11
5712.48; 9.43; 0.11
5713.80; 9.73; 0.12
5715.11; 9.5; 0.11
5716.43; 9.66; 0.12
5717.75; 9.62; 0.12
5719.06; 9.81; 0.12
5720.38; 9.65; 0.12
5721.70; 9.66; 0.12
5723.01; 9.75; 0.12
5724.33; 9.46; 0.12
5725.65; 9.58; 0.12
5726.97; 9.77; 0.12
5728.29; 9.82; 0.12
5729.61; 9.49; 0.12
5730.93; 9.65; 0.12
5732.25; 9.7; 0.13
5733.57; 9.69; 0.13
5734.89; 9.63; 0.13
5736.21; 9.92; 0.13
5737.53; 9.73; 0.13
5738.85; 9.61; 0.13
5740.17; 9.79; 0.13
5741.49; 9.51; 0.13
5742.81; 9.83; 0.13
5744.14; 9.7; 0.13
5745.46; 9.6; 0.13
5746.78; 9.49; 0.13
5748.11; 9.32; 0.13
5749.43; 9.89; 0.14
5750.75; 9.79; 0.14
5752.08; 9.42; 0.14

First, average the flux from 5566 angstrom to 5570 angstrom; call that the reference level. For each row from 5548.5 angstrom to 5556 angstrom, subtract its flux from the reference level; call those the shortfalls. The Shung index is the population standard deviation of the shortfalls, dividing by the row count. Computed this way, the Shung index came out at 0.225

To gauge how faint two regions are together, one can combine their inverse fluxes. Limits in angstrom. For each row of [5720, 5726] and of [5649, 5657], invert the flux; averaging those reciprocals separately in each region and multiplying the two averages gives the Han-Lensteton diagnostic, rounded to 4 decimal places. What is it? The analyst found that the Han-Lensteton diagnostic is 0.0107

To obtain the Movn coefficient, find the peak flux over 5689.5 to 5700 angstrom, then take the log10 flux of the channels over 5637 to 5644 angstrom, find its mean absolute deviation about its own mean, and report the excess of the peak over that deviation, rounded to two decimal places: 10.00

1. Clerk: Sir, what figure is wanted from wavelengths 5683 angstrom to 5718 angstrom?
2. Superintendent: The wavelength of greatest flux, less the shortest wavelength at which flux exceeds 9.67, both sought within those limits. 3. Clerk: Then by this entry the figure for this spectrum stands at 11.8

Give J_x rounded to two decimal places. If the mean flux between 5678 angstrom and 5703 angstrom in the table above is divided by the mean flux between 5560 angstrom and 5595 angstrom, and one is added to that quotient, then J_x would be 2.00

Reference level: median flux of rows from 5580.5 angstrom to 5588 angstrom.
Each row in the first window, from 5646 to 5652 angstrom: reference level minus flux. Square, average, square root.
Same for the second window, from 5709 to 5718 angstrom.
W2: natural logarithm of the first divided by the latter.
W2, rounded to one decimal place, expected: -1.2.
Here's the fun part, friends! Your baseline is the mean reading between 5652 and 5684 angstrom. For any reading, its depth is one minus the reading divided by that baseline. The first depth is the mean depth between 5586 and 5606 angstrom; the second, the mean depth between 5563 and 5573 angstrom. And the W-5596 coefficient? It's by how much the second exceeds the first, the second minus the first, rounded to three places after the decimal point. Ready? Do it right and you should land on -0.016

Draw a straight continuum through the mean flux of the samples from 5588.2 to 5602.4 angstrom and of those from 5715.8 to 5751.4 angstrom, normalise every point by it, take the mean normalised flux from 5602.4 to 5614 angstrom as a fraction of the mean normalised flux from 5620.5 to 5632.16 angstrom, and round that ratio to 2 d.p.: 0.99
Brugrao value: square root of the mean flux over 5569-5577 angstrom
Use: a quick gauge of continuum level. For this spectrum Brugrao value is 3.094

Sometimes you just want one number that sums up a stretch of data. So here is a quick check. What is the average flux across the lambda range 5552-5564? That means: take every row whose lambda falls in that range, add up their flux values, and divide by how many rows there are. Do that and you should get 9.87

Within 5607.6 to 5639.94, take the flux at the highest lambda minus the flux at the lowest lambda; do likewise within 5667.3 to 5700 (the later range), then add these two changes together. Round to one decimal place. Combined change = -0.3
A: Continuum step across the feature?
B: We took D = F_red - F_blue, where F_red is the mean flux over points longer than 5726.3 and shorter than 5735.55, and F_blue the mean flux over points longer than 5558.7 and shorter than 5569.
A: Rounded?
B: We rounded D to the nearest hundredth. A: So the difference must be -0.22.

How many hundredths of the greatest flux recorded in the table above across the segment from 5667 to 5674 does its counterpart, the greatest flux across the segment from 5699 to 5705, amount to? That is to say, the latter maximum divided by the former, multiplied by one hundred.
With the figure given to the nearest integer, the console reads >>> 98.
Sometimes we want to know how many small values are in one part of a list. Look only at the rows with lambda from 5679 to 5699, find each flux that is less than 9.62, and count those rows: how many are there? 4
